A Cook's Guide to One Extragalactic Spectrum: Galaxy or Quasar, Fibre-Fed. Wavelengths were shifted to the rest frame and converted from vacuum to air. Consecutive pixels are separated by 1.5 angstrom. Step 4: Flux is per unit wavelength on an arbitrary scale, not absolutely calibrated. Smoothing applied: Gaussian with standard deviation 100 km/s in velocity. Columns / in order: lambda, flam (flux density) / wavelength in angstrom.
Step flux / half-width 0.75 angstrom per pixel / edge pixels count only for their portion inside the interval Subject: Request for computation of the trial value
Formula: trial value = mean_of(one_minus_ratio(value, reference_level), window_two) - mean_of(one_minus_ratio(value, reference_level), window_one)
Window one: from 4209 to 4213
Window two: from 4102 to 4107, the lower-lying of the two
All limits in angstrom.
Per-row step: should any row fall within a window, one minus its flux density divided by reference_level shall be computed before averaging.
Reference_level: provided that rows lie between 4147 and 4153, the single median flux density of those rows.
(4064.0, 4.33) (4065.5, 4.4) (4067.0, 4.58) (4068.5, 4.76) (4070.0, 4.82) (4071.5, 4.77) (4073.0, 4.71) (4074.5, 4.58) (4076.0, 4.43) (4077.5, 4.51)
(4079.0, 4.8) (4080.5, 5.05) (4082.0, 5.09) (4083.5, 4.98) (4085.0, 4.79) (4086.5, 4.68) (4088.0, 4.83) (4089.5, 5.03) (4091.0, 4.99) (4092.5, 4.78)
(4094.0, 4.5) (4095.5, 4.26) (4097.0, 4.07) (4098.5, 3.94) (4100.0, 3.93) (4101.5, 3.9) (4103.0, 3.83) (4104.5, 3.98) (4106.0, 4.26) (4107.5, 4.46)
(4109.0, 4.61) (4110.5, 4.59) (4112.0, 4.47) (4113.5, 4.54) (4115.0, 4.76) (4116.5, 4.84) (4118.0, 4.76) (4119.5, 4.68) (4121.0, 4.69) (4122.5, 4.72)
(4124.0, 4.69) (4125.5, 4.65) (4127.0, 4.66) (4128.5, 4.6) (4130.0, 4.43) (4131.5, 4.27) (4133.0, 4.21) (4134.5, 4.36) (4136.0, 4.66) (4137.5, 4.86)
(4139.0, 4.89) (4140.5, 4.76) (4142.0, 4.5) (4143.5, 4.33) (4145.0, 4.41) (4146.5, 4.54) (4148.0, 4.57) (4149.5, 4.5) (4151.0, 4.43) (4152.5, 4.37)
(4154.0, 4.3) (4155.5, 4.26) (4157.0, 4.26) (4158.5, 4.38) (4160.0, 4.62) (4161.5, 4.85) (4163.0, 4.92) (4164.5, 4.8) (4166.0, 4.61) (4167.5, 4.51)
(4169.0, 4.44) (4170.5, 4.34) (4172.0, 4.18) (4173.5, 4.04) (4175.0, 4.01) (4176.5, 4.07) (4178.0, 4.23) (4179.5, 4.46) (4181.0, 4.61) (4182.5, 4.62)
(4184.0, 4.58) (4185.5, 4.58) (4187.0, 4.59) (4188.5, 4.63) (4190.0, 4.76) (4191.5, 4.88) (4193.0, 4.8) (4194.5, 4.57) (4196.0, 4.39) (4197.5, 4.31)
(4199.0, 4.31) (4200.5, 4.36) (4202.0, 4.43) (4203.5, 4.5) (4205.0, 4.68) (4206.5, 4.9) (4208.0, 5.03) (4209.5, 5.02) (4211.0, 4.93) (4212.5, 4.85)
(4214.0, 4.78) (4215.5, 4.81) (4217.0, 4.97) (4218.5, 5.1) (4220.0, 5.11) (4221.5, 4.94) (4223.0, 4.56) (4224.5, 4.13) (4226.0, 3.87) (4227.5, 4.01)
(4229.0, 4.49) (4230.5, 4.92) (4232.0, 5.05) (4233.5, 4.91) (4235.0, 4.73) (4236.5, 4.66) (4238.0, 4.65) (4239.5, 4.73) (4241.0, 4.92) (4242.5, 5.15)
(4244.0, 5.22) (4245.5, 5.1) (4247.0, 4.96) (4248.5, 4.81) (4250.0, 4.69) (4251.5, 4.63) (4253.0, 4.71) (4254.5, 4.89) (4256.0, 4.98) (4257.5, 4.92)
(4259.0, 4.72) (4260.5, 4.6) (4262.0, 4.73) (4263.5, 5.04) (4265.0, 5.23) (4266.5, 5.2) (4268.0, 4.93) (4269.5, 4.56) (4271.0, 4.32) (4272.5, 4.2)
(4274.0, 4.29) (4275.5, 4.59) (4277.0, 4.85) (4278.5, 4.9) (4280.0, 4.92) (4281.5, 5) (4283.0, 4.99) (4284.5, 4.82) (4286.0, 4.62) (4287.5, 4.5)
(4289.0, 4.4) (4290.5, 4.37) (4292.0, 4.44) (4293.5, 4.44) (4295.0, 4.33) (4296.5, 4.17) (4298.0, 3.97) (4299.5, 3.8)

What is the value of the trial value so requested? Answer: 0.20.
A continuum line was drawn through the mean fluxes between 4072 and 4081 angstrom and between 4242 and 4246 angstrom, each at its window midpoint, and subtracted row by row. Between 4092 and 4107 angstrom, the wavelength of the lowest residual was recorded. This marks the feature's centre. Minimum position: 4103.0 angstrom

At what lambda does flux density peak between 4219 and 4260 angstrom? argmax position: 4244.0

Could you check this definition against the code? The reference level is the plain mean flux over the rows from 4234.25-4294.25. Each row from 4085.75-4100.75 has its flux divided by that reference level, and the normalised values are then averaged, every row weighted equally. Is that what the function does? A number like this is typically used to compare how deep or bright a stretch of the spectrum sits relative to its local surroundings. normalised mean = 0.95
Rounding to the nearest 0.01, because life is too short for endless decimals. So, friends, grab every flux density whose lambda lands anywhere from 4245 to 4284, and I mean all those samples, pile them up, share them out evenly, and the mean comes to 4.80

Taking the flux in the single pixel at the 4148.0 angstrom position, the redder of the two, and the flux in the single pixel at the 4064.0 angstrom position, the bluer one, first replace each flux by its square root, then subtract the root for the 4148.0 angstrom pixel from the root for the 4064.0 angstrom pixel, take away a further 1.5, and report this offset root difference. -1.56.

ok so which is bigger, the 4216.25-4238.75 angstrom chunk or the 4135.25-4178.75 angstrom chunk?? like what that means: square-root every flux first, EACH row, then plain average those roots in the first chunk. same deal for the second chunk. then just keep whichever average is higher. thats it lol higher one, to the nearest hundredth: 2.16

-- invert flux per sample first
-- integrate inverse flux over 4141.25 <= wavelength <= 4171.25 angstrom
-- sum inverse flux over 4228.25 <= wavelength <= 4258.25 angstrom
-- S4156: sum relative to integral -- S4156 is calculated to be 0.62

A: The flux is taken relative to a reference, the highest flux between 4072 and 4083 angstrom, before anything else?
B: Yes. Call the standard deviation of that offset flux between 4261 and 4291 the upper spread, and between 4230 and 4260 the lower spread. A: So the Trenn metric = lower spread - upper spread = -0.13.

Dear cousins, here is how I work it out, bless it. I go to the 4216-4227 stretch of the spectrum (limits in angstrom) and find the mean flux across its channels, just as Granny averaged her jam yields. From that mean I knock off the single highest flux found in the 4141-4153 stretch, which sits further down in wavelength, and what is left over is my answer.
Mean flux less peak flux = 0.1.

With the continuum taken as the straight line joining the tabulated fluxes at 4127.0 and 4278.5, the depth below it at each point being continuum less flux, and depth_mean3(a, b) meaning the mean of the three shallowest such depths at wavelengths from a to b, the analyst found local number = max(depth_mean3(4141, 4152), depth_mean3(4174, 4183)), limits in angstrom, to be 0.18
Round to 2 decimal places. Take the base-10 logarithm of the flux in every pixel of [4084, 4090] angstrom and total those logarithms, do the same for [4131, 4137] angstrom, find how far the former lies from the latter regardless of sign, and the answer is 0.17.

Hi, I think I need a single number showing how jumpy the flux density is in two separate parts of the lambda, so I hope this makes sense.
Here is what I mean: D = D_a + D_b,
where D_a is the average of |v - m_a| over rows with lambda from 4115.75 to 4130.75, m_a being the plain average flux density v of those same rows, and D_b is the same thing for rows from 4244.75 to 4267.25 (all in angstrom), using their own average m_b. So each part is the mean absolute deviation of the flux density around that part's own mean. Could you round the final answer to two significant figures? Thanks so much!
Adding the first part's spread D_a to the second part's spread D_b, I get 0.24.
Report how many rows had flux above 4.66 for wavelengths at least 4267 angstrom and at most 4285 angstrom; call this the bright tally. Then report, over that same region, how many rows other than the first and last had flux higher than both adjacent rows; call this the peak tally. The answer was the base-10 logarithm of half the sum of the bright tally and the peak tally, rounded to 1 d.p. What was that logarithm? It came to 0.6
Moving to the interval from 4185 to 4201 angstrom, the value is 0.3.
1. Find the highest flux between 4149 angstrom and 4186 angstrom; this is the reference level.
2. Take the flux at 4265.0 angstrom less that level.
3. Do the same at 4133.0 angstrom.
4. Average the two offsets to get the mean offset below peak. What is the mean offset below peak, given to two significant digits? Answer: -0.20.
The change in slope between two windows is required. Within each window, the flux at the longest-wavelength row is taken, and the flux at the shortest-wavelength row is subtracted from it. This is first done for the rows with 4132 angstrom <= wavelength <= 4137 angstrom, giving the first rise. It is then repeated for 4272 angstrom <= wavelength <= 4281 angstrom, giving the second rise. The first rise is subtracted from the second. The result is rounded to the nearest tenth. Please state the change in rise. 0.3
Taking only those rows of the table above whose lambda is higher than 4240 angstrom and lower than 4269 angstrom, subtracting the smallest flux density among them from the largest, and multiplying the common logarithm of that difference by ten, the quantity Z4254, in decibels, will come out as -2.0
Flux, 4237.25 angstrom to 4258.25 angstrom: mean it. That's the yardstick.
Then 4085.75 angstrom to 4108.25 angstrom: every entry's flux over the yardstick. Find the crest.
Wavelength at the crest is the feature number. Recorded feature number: 4089.5 angstrom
